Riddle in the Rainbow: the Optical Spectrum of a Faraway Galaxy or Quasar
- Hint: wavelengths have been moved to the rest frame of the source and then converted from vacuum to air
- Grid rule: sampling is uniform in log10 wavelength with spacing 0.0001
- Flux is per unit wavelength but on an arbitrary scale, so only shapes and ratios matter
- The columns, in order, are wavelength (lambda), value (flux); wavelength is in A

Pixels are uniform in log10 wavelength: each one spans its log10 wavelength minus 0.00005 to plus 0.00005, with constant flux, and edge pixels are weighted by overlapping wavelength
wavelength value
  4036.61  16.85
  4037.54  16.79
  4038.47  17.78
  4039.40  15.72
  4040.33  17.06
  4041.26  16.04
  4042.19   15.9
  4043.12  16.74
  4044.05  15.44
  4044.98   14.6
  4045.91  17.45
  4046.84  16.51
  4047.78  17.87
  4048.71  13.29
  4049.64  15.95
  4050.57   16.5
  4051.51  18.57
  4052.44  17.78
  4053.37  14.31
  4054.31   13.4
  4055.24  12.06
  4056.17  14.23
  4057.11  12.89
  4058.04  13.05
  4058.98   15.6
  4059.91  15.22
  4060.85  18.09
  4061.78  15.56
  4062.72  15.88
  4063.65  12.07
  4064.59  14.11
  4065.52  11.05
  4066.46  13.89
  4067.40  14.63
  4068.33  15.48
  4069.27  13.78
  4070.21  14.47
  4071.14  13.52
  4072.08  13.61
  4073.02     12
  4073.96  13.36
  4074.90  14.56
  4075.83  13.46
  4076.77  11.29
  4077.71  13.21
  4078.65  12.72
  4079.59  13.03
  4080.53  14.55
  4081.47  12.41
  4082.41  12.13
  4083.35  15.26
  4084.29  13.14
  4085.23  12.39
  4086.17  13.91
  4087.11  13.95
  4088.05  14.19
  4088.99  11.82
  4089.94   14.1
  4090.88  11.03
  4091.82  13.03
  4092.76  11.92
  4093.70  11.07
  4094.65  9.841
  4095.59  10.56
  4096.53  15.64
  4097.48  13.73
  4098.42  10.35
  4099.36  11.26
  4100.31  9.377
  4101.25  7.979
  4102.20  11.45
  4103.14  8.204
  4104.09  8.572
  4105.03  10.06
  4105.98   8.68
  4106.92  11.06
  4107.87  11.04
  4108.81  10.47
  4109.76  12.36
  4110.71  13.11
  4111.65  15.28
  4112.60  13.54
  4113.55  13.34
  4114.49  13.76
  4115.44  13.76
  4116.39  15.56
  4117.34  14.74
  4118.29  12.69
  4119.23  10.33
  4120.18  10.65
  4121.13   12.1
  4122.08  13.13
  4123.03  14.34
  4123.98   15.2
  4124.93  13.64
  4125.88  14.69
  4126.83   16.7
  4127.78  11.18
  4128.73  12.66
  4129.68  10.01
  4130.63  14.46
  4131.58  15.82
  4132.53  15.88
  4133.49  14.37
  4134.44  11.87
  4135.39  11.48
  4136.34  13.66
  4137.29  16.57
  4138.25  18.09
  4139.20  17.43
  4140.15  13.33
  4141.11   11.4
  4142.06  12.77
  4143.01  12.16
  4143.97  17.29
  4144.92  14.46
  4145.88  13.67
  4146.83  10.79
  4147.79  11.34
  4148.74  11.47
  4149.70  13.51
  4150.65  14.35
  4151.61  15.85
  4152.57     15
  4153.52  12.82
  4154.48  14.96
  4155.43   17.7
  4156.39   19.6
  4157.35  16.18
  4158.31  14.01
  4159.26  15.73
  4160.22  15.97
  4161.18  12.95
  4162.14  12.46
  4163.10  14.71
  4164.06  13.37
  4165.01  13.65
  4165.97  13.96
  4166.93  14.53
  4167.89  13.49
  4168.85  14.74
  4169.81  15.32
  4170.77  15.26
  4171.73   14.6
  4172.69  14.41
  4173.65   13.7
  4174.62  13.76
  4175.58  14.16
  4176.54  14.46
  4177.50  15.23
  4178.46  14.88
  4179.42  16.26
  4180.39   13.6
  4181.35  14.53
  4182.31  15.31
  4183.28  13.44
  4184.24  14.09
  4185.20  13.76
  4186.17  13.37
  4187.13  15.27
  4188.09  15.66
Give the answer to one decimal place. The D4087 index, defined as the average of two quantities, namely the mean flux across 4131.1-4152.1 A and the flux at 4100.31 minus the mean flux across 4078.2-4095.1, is 5.3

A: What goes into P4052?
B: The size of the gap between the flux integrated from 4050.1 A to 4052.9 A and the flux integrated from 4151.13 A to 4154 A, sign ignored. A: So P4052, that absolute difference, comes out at 7.5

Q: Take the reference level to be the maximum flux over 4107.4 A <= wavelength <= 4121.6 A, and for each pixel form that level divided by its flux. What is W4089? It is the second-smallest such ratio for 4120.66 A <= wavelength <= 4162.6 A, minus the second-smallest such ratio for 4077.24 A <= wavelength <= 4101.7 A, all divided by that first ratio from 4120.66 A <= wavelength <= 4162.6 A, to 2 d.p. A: -0.19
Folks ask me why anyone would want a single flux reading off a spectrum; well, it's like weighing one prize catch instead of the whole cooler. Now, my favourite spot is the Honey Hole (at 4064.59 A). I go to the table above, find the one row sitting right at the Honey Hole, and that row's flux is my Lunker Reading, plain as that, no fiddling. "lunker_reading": 14.11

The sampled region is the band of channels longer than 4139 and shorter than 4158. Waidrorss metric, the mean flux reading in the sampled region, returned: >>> 14.3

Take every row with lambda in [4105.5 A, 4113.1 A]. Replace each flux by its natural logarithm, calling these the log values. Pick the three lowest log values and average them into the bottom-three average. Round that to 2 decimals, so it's 2.30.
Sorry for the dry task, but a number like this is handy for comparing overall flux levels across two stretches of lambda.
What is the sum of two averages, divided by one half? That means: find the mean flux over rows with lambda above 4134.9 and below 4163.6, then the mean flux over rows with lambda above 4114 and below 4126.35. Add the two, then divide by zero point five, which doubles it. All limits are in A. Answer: 56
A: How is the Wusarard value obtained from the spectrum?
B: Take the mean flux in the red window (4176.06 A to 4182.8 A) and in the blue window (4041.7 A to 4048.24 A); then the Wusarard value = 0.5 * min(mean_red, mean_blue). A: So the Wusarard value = 7.4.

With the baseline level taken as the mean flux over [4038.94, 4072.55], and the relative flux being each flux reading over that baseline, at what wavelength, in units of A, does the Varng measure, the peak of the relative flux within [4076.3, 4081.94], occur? 4080.53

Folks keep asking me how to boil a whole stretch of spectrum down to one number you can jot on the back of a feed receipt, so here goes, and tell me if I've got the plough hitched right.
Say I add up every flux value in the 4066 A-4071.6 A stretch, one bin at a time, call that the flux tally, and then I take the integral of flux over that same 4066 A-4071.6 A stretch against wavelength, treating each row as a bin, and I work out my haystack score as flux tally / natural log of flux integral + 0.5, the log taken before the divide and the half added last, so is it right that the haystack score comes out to 20.1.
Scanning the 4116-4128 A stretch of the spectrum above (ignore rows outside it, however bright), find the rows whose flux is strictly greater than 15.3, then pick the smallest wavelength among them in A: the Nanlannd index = 4116.39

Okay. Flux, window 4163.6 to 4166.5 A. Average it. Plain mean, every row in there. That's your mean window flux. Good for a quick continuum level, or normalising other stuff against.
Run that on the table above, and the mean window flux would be 13.7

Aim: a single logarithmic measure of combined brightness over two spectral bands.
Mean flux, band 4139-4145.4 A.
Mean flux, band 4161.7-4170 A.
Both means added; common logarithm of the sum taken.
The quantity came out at 1.45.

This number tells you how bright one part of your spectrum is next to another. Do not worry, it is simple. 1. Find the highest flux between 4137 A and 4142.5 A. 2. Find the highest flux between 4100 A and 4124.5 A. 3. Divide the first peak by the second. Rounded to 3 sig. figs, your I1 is 1.16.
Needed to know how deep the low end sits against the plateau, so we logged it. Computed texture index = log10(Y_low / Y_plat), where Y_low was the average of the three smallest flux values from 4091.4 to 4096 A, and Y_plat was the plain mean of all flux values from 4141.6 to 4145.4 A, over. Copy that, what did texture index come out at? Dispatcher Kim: -0.13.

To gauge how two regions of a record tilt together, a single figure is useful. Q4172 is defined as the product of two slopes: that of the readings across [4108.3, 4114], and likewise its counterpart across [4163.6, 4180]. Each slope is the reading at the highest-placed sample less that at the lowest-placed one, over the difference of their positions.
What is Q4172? 0.11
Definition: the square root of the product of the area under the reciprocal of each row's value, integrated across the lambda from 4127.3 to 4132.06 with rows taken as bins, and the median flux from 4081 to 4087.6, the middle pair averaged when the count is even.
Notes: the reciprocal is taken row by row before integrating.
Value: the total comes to 2.2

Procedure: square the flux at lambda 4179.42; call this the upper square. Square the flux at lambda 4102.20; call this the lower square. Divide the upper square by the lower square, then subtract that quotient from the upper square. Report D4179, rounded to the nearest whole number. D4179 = 262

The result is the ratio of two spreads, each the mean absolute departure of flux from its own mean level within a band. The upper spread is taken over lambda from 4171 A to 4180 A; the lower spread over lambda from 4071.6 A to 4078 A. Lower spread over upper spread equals 1.44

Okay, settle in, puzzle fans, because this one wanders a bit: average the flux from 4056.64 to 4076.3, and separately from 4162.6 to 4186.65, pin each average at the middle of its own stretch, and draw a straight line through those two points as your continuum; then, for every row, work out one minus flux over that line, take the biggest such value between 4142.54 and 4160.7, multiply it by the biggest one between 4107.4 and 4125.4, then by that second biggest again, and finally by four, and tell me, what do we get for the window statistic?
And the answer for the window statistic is 0.07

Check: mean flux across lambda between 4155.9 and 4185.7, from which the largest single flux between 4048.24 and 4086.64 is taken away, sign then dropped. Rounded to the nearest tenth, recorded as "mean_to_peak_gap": 4.0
